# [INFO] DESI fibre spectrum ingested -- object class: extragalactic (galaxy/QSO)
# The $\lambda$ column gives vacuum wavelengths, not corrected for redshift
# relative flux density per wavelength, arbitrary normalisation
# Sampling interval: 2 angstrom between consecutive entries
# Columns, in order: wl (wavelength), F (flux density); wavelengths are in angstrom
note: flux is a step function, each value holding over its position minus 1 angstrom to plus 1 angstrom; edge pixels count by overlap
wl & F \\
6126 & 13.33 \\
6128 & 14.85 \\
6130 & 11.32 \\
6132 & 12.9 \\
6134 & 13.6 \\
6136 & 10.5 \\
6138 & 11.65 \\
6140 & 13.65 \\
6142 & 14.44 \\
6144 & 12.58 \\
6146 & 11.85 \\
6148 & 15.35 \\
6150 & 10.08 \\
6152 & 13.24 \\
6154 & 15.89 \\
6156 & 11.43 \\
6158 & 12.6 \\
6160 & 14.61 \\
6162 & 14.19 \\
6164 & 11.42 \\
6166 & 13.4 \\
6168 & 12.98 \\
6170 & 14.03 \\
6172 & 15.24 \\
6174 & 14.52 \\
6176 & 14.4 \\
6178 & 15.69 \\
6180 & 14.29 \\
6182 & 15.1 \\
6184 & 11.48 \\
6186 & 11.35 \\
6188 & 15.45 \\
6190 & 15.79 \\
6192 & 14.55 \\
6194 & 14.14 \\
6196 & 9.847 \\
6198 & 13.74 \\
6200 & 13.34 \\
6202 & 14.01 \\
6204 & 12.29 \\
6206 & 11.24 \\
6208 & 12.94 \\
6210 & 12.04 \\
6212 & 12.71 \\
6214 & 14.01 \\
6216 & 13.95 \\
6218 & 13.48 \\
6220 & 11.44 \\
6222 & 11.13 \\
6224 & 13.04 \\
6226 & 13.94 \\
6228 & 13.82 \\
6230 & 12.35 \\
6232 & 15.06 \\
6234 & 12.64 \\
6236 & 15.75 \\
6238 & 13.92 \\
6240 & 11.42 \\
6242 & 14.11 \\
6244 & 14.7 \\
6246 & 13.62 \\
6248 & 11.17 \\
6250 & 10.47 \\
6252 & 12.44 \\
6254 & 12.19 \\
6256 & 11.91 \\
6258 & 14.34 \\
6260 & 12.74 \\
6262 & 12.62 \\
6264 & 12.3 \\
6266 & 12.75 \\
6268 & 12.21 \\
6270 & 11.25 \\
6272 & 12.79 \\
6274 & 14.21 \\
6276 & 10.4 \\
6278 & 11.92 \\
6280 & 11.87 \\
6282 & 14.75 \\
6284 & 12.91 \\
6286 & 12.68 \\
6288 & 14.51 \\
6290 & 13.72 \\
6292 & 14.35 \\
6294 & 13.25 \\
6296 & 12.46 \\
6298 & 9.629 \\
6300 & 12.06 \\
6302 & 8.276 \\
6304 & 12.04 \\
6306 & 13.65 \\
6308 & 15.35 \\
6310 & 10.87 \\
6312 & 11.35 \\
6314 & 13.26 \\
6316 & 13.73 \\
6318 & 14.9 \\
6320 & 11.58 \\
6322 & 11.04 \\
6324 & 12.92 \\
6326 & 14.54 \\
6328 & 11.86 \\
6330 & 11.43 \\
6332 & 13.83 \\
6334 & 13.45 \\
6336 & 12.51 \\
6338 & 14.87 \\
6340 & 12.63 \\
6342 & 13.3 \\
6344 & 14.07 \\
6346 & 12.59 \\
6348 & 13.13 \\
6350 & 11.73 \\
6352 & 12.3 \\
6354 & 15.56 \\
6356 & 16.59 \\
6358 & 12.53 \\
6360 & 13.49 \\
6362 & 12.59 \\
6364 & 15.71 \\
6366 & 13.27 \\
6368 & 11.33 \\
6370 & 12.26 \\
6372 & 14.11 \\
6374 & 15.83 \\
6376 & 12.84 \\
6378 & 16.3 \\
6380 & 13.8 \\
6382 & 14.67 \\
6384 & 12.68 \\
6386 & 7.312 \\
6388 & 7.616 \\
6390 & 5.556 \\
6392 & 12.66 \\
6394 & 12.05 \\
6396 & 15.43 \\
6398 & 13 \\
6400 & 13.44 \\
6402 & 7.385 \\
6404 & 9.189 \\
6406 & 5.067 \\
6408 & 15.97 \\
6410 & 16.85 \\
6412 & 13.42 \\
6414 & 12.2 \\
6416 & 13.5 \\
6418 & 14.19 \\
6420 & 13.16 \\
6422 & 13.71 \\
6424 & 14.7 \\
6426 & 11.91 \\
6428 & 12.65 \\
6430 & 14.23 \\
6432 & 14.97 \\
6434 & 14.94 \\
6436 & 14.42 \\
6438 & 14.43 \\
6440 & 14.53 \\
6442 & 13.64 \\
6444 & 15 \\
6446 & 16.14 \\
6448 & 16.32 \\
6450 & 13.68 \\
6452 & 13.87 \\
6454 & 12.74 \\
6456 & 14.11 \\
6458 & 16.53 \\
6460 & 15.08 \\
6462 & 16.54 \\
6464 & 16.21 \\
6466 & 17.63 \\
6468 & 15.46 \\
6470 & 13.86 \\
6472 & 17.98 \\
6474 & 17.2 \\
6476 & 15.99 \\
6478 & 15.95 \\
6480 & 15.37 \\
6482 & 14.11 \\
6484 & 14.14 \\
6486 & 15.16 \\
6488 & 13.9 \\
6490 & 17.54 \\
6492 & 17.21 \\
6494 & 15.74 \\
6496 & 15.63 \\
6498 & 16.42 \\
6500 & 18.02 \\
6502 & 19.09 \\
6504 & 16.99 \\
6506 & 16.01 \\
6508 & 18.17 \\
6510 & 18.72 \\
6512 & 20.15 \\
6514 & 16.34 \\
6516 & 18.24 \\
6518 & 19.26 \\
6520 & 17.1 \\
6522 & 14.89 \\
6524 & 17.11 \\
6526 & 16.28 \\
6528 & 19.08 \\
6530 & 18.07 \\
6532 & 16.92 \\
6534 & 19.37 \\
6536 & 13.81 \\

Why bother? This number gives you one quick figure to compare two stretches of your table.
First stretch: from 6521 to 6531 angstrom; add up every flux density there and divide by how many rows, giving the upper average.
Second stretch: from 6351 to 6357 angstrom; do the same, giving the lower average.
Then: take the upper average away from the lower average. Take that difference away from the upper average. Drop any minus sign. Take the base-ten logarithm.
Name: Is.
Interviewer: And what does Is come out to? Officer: 1.29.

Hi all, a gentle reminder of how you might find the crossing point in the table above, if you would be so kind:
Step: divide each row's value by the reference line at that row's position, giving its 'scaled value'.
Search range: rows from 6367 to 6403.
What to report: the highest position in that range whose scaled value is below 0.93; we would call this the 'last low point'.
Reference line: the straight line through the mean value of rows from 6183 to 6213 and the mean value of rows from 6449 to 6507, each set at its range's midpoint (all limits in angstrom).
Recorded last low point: 6402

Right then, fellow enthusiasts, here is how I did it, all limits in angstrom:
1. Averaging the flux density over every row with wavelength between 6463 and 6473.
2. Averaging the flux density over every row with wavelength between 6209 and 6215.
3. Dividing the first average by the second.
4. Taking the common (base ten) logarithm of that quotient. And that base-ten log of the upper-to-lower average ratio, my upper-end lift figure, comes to 0.10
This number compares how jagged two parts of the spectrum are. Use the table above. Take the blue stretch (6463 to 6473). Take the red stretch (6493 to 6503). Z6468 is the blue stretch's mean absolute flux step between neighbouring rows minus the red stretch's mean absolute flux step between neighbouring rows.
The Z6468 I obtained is 1.4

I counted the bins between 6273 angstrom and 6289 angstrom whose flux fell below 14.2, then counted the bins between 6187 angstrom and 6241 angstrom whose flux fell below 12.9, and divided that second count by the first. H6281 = 2.0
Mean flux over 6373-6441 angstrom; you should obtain 12.8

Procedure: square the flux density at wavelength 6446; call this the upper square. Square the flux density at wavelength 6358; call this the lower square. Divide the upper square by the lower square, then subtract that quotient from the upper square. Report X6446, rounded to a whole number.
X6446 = 259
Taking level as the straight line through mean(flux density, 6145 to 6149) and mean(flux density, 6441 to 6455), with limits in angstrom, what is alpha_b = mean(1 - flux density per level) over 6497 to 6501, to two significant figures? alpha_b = -0.18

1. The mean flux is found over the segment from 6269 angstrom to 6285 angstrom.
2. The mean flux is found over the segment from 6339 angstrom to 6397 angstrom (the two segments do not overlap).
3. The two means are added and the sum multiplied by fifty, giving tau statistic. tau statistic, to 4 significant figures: 1270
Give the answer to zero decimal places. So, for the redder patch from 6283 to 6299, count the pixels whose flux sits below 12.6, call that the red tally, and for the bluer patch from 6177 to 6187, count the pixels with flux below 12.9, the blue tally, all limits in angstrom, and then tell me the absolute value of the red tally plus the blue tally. 4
